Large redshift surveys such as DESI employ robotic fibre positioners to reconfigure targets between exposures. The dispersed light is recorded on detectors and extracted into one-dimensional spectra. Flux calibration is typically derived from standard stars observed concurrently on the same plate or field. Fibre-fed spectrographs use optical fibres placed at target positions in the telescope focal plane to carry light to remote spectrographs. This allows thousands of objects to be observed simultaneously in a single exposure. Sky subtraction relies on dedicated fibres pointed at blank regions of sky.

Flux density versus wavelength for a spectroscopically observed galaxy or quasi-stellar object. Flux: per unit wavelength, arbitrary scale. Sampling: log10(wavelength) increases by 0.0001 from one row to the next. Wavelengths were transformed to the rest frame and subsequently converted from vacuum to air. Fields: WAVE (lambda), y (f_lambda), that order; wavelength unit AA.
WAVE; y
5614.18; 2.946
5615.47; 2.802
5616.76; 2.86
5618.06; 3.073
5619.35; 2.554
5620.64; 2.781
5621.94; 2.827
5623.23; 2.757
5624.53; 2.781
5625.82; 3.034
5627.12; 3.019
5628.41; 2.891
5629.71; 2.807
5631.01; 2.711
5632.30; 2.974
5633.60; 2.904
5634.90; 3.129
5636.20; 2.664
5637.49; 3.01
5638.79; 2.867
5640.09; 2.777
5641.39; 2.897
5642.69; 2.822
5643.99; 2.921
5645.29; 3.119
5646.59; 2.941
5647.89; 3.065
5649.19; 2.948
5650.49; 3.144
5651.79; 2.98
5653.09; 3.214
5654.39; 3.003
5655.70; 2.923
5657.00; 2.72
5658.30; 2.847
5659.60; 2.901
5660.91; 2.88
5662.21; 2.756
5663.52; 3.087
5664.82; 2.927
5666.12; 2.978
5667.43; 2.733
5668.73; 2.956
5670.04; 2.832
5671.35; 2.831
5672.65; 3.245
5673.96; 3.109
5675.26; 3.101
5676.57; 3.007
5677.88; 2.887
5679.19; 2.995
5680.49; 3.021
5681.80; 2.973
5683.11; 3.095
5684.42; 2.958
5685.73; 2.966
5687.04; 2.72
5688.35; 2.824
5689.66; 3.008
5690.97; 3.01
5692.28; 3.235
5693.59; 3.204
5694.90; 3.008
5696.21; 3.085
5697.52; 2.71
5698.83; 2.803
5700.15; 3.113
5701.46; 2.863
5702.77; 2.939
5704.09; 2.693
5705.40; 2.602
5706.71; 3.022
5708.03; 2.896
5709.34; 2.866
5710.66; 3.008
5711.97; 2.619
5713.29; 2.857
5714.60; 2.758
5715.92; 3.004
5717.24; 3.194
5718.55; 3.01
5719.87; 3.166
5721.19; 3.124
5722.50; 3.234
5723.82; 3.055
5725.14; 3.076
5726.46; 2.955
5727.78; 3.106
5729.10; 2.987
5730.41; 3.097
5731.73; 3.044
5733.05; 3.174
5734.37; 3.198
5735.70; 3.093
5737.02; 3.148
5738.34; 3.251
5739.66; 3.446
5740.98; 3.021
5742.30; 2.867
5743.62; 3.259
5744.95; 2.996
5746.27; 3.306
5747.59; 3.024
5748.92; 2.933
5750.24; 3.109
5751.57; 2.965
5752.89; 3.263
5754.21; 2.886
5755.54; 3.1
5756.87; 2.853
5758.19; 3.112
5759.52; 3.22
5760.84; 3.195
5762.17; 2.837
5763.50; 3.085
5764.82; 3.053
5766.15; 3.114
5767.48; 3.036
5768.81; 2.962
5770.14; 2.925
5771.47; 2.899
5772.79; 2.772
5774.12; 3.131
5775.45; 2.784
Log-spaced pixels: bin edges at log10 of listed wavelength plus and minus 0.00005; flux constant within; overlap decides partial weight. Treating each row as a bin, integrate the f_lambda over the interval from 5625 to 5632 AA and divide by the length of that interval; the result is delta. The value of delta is 2.90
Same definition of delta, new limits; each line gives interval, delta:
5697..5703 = 2.89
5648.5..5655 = 3.06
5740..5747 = 3.11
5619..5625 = 2.75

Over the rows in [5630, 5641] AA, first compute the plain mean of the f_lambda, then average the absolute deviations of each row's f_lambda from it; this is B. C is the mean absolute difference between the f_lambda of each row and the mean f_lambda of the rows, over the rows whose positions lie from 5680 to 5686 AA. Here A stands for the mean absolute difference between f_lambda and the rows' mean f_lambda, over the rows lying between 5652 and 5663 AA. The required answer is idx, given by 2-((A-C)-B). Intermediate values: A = 0.106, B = 0.12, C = 0.04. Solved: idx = 2.06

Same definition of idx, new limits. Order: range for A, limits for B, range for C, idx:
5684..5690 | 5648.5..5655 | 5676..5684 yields 2.04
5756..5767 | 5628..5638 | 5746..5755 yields 2.15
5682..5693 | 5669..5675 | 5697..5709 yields 2.19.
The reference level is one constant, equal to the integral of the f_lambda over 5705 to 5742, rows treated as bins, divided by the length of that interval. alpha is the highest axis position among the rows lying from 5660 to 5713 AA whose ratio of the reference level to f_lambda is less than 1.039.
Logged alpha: 5710.66 AA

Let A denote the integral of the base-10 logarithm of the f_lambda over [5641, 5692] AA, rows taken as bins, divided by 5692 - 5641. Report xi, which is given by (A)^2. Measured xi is 0.222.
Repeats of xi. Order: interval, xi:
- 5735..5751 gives 0.243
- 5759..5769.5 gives 0.236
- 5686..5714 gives 0.214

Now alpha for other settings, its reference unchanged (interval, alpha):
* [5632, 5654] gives 5653.09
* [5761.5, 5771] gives 5770.14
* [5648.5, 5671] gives 5668.73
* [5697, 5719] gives 5718.55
